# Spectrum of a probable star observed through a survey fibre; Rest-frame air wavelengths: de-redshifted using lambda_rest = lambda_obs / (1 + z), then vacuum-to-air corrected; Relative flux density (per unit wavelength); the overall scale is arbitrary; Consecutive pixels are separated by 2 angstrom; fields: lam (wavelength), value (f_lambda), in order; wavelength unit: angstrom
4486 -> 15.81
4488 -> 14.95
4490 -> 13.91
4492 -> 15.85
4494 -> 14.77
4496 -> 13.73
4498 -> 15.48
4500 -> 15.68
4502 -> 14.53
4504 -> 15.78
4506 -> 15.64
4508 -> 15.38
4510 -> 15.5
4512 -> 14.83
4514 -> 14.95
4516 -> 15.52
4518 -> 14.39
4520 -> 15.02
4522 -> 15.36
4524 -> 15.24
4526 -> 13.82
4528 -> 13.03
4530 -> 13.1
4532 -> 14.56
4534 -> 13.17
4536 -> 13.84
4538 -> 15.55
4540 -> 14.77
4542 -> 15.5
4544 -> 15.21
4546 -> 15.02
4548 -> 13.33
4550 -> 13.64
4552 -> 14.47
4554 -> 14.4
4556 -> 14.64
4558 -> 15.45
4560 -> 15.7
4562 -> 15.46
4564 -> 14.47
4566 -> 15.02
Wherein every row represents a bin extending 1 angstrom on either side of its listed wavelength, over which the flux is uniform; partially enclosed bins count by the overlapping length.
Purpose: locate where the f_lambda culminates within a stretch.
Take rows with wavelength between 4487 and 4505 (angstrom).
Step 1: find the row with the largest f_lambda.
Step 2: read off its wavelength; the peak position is 4492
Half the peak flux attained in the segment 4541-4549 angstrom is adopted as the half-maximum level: 7.75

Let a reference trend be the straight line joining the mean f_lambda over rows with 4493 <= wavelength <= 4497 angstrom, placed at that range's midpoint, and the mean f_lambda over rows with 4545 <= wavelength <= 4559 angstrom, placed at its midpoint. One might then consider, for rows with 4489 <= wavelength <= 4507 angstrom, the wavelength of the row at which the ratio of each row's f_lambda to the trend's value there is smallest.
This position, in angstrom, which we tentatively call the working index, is 4496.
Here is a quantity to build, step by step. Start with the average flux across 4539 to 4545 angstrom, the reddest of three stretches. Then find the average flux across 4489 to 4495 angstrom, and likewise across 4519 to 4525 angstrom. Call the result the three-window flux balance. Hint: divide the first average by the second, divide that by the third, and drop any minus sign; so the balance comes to 0.0672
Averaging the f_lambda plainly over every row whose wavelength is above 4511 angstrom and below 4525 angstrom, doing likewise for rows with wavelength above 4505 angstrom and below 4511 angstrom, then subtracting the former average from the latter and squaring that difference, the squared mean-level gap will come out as 0.21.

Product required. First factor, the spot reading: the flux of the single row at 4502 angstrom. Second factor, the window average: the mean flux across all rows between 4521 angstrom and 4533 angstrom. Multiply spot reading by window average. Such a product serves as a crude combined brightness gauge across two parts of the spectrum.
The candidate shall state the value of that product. 206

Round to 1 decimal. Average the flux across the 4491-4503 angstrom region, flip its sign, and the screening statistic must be -15.0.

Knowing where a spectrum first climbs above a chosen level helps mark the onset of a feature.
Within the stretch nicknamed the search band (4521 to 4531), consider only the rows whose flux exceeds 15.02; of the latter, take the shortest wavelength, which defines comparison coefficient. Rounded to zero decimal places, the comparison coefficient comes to 4522 angstrom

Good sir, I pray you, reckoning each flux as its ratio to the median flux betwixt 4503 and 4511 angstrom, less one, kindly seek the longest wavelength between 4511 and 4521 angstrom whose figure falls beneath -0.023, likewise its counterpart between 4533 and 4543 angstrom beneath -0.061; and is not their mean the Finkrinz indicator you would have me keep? 4528 angstrom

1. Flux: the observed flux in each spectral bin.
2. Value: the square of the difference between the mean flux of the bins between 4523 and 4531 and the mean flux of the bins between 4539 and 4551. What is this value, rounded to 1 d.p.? 0.6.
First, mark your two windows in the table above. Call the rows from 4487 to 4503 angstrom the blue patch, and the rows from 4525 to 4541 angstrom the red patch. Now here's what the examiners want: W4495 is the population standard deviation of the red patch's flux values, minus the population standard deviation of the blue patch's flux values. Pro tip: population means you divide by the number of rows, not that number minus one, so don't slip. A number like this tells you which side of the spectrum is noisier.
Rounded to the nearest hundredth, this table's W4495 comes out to 0.12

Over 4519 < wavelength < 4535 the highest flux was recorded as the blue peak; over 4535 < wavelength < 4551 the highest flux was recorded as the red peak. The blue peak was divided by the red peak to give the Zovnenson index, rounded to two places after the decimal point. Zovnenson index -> 0.99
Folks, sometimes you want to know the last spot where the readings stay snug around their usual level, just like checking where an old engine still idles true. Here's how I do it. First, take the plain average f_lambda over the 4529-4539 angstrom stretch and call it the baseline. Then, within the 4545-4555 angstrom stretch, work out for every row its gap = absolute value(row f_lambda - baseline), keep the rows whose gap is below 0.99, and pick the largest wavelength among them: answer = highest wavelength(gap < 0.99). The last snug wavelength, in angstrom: 4554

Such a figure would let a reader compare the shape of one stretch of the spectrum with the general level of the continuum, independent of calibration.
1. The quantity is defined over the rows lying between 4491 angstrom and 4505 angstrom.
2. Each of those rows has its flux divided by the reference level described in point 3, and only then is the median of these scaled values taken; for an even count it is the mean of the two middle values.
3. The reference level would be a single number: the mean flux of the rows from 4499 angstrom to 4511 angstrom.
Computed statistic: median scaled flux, 1.00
